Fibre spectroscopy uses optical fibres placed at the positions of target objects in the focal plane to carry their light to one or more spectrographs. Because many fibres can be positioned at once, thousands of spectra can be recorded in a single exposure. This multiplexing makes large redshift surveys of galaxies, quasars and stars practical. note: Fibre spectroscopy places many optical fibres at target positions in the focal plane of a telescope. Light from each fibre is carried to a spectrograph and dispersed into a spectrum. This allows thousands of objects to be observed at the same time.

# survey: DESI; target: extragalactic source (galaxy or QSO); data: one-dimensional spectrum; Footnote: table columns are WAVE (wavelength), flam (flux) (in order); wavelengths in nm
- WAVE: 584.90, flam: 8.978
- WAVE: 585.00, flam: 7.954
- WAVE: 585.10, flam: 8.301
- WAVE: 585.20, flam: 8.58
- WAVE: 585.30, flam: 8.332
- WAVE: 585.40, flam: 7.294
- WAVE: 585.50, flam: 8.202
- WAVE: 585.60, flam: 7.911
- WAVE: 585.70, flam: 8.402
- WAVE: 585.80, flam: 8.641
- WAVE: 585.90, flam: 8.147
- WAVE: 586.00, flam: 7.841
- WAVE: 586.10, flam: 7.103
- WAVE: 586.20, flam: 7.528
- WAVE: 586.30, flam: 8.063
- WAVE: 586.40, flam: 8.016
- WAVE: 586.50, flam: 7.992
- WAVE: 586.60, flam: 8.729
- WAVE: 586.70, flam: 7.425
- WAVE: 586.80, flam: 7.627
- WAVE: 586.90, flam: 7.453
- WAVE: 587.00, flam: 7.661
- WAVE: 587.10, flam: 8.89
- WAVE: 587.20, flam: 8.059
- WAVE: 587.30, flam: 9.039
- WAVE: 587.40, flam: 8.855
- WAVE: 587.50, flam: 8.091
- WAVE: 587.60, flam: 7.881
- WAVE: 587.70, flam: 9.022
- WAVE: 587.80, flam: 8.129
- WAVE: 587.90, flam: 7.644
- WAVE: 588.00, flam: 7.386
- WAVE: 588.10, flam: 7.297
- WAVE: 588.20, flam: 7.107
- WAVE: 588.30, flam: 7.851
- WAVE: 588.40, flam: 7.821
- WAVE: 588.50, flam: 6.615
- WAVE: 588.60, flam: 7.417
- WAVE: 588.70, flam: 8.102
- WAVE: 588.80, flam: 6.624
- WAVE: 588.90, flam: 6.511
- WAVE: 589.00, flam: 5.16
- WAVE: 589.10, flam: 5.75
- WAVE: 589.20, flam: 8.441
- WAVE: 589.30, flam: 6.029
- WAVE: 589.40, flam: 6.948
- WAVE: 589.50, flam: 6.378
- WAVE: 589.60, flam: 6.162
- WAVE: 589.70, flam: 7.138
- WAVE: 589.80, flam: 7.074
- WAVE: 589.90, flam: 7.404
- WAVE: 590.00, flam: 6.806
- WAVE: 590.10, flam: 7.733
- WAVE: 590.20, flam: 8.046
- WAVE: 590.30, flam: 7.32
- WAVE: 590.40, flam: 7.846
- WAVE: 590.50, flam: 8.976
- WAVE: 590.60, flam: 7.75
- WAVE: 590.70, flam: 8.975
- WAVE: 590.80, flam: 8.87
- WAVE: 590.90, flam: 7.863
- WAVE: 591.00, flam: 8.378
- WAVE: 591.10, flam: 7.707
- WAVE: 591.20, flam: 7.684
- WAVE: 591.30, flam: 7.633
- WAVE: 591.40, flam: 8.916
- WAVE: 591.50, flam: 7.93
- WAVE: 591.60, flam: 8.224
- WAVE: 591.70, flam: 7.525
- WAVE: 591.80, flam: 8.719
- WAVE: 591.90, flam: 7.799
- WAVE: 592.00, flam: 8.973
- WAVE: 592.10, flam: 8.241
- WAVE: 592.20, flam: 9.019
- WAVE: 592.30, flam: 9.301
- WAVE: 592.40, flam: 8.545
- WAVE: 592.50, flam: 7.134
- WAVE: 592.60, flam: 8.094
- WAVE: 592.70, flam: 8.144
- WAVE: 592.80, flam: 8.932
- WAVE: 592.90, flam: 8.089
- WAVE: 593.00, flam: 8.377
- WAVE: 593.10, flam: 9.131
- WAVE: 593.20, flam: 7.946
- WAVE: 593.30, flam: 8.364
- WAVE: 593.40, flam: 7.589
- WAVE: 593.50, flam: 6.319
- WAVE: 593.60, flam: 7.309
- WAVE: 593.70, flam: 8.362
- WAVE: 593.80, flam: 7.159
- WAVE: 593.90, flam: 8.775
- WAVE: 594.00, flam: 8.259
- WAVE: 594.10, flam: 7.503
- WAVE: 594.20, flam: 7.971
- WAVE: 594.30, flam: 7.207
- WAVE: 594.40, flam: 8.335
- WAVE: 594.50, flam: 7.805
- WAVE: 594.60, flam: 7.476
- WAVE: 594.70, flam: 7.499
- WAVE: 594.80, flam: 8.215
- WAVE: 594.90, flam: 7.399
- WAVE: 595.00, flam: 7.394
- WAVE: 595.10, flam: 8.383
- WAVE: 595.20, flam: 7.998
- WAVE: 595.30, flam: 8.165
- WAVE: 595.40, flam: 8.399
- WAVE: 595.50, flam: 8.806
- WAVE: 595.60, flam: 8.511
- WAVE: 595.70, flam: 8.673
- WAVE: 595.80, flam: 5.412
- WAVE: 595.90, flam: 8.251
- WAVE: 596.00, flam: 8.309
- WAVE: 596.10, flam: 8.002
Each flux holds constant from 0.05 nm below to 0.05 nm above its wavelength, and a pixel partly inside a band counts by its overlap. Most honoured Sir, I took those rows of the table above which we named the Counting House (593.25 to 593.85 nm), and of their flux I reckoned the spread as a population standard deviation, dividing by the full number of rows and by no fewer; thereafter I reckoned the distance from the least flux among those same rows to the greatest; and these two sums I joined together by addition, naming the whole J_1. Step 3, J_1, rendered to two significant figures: 2.8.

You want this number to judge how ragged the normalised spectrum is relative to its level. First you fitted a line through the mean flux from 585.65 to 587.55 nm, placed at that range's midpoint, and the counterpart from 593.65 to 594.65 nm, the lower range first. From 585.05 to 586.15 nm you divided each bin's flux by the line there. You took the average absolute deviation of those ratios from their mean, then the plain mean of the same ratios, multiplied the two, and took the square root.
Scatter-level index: 0.217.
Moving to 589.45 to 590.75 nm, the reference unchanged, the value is 0.280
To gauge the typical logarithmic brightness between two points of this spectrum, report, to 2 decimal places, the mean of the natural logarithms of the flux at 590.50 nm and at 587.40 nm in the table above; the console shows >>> 2.19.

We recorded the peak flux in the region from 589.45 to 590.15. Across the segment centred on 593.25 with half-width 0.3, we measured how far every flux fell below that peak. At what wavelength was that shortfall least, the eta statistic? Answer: 593.10 nm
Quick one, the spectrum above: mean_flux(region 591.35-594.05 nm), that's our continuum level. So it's 8.19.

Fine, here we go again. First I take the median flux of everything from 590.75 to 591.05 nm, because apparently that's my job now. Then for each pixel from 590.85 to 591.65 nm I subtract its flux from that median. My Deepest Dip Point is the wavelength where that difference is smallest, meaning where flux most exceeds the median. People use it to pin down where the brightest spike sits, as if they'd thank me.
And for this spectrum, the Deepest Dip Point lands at 591.40 nm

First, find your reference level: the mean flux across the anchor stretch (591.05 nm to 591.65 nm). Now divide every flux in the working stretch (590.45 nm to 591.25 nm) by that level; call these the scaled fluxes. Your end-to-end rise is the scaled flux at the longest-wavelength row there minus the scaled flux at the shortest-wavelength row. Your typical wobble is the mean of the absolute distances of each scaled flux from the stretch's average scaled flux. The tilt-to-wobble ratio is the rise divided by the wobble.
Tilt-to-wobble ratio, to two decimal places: -2.46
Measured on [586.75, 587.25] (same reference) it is 1.01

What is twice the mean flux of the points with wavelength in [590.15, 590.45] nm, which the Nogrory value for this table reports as 15.47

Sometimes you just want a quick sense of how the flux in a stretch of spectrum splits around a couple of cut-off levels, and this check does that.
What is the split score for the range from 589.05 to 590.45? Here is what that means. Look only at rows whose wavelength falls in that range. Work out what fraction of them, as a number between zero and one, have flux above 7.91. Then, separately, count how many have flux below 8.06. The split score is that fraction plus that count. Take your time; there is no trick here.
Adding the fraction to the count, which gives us 13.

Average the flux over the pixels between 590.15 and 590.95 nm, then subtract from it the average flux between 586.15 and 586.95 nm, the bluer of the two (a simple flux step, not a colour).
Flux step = 0.4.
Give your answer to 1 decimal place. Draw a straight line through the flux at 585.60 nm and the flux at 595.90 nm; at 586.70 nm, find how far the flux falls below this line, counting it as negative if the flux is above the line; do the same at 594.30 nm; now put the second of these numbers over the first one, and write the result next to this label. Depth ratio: 1.9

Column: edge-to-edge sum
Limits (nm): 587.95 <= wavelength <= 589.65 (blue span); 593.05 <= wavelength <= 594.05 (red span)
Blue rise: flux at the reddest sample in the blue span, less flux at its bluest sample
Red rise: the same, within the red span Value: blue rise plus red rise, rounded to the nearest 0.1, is -2.1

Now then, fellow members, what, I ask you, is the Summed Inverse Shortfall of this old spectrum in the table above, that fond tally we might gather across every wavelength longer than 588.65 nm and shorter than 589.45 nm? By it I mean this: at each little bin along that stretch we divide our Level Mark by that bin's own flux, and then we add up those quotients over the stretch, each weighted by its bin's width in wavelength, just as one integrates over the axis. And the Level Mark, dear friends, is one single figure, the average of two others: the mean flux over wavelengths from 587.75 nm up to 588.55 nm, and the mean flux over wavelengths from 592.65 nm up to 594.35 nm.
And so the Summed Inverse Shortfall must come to 0.9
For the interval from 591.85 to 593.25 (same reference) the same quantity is 1.3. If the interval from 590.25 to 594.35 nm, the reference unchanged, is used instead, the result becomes 3.9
